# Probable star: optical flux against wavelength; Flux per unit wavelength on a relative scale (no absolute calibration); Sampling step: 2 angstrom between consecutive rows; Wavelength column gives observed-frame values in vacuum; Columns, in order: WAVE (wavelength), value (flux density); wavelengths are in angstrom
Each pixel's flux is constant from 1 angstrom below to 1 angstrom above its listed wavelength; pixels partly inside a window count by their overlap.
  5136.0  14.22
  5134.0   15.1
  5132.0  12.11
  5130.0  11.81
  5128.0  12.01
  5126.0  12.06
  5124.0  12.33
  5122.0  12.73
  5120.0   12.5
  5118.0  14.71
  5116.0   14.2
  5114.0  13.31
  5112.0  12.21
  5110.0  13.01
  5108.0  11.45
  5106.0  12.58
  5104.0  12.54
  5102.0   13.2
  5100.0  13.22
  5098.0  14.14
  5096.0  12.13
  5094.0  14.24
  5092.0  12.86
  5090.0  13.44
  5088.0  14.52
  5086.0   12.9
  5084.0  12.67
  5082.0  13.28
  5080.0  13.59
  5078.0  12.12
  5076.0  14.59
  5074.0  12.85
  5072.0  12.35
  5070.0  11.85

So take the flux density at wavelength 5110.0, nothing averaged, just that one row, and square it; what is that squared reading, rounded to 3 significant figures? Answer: 169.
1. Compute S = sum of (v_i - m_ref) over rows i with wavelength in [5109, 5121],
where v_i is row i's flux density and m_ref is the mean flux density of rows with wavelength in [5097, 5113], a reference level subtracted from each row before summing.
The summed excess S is 3.2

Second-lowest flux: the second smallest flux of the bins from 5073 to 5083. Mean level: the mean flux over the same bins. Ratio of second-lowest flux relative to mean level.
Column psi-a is 0.97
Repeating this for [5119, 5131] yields 0.98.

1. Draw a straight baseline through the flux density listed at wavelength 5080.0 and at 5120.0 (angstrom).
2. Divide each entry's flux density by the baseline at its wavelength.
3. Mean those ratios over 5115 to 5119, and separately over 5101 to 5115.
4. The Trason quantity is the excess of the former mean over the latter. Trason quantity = 0.17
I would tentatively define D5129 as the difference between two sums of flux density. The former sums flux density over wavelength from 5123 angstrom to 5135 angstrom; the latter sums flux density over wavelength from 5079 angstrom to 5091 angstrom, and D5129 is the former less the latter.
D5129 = -5.0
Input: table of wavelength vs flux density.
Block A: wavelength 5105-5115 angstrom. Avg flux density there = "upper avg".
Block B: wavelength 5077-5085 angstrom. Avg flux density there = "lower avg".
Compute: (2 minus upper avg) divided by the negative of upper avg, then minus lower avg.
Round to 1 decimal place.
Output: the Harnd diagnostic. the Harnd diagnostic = -12.1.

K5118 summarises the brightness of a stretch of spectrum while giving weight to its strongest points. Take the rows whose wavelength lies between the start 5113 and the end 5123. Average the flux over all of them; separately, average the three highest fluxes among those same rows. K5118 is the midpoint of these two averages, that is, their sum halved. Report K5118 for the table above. 13.8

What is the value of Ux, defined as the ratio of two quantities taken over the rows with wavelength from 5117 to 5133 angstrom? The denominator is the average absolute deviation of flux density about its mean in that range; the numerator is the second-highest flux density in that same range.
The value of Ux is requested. 21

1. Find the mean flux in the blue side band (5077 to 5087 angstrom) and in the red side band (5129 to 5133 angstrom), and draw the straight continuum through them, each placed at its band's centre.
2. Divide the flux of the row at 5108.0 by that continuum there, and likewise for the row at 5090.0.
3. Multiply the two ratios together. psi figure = 0.97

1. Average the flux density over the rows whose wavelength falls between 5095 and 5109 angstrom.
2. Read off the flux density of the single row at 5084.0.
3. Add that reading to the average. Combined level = 25.4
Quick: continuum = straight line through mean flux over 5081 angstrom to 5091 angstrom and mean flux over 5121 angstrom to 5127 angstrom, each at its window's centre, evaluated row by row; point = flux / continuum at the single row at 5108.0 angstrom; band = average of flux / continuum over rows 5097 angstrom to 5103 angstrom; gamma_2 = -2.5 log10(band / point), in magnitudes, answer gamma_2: -0.163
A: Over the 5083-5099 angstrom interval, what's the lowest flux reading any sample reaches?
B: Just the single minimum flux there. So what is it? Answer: 12.13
